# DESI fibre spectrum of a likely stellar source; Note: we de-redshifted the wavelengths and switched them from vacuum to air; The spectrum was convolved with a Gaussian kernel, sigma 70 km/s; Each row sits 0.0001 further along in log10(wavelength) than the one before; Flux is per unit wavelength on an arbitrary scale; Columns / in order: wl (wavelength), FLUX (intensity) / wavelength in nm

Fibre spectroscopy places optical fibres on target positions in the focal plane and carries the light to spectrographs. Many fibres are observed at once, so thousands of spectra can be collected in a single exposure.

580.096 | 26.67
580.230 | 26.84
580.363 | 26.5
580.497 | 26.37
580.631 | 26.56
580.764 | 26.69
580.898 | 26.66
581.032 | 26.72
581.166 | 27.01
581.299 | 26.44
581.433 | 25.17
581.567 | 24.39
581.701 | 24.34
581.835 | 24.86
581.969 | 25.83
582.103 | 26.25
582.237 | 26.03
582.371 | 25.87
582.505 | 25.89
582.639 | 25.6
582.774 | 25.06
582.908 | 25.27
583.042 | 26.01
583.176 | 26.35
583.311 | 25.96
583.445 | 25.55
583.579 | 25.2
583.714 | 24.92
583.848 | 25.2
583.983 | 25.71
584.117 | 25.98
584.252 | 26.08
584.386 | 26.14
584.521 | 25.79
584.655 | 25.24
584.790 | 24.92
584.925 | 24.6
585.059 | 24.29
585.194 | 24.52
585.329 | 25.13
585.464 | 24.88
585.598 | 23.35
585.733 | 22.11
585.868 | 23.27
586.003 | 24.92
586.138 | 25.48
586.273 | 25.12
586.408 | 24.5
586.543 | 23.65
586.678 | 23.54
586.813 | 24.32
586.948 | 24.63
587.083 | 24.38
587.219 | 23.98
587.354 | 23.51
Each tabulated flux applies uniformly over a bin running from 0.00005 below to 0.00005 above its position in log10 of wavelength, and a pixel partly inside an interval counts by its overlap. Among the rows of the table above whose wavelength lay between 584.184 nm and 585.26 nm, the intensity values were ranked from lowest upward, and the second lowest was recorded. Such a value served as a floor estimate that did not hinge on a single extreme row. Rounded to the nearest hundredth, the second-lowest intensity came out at 24.52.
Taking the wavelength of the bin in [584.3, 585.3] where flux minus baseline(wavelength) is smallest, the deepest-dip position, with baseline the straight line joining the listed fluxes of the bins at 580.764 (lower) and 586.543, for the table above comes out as 585.059 nm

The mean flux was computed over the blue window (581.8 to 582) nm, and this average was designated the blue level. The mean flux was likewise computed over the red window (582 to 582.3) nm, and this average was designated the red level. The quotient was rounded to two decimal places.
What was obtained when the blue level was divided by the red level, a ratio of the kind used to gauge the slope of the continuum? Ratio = 0.97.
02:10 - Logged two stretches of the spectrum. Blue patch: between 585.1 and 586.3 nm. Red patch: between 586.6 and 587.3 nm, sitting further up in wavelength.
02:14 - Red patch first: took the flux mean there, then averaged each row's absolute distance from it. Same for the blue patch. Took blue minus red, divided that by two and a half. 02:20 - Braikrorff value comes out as 0.24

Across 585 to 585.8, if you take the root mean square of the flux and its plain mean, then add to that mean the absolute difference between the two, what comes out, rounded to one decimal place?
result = 24.1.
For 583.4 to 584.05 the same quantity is 25.3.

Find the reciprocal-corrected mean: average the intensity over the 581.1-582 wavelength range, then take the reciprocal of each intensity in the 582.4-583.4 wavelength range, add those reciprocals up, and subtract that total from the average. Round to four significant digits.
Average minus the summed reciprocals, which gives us 25.16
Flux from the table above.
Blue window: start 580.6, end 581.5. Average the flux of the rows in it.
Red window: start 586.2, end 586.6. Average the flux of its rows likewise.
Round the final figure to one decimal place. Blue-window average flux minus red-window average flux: 2.0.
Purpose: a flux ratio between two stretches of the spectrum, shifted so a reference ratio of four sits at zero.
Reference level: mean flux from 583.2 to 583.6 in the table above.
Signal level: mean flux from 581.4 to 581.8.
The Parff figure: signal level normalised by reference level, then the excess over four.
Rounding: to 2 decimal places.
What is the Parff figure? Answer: -3.04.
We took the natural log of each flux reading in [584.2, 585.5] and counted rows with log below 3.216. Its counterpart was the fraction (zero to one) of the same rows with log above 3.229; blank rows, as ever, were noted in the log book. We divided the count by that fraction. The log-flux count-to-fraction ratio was 17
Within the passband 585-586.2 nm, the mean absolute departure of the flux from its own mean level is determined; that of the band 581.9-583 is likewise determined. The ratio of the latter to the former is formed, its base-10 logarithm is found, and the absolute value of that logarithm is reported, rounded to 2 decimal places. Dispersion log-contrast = 0.45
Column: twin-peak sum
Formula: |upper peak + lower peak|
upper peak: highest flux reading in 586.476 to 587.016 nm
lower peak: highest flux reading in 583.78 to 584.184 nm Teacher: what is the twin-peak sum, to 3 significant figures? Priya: 50.6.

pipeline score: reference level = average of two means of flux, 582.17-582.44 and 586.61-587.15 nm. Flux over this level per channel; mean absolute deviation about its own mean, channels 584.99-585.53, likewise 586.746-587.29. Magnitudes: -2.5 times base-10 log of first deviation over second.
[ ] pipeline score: -0.57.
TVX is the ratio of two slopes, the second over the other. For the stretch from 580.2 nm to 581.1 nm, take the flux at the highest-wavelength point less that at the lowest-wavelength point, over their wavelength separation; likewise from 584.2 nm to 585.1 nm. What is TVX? 15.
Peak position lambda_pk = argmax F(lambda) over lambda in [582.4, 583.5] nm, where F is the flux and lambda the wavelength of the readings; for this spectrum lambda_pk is 583.176 nm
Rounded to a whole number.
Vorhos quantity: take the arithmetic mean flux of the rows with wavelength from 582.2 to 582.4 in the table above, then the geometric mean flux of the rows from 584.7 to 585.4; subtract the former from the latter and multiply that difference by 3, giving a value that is -4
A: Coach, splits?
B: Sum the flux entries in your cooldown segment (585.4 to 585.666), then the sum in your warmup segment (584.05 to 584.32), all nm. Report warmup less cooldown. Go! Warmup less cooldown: 3.8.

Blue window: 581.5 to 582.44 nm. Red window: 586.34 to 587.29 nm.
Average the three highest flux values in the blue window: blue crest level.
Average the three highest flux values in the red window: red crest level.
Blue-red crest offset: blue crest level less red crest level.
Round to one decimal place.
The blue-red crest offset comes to 1.5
